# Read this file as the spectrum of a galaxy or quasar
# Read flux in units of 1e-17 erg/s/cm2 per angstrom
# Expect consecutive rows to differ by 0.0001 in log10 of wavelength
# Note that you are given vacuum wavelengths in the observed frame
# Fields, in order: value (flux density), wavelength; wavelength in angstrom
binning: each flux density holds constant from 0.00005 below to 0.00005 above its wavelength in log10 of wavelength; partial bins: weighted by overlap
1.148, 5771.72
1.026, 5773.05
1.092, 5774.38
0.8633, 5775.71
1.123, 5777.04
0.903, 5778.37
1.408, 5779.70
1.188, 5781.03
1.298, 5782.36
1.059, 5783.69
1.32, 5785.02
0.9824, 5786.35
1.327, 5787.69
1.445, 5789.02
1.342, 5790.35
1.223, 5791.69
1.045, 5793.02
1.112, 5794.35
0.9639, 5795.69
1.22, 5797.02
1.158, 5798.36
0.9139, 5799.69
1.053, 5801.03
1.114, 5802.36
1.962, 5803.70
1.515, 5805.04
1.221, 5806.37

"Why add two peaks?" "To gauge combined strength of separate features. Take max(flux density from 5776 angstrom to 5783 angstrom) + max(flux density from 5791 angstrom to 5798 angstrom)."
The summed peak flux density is 2.63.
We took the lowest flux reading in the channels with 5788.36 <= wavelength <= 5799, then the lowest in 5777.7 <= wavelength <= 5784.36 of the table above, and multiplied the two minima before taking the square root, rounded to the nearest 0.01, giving 0.93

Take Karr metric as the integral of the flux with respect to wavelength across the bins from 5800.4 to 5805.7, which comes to 7.5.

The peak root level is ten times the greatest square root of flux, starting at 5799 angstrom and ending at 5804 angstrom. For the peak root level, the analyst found 14.0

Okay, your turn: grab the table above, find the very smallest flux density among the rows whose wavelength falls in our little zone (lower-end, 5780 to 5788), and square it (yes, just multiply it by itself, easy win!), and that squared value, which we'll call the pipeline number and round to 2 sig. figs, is 0.97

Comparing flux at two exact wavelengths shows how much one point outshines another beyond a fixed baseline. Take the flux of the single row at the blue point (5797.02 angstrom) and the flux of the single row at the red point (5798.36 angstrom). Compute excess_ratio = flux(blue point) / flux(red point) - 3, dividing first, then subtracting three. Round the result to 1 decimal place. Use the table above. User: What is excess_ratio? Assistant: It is -1.9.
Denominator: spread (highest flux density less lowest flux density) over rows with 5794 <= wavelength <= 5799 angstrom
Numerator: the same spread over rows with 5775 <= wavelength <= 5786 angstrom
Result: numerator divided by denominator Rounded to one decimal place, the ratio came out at 2.1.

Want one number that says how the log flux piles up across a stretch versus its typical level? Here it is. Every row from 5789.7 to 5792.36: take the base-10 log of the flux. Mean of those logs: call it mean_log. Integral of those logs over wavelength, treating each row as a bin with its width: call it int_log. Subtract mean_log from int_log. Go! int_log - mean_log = 0.18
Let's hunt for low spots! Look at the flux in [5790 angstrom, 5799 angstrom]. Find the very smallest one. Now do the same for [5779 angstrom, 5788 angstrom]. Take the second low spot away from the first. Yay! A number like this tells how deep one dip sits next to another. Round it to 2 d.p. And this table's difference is -0.02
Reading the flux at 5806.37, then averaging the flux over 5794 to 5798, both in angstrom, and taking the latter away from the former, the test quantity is 0.12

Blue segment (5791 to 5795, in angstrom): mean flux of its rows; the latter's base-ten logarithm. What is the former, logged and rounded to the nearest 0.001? 0.052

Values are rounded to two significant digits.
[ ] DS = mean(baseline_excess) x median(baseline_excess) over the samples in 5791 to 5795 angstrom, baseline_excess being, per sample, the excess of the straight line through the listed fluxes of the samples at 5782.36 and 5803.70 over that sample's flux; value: 0.28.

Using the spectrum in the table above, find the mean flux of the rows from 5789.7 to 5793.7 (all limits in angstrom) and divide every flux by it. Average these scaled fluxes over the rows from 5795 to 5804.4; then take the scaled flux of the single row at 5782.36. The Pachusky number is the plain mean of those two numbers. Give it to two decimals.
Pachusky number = 1.04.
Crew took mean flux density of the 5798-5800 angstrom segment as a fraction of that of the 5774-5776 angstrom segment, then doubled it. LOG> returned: 2.12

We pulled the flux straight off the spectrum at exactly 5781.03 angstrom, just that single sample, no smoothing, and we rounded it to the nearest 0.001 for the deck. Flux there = 1.188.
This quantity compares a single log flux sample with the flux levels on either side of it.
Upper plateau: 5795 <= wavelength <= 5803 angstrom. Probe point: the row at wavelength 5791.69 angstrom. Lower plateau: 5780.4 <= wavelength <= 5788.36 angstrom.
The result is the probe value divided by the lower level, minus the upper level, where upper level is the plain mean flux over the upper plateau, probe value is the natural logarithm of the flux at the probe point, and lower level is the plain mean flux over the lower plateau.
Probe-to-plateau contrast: -0.90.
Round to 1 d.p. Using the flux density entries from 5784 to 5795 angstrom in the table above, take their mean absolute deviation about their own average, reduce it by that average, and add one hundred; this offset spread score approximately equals 98.9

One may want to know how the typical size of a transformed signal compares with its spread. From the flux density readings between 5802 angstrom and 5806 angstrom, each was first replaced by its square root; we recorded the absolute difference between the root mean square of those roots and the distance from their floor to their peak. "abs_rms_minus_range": 0.892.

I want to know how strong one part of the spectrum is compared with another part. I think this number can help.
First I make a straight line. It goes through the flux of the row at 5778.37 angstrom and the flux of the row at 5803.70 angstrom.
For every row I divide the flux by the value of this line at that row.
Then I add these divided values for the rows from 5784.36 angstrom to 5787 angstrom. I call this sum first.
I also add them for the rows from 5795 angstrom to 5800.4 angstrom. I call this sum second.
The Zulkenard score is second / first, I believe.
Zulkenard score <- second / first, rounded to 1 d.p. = 1.3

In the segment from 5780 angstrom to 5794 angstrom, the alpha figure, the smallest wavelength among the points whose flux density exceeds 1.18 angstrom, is 5781.03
